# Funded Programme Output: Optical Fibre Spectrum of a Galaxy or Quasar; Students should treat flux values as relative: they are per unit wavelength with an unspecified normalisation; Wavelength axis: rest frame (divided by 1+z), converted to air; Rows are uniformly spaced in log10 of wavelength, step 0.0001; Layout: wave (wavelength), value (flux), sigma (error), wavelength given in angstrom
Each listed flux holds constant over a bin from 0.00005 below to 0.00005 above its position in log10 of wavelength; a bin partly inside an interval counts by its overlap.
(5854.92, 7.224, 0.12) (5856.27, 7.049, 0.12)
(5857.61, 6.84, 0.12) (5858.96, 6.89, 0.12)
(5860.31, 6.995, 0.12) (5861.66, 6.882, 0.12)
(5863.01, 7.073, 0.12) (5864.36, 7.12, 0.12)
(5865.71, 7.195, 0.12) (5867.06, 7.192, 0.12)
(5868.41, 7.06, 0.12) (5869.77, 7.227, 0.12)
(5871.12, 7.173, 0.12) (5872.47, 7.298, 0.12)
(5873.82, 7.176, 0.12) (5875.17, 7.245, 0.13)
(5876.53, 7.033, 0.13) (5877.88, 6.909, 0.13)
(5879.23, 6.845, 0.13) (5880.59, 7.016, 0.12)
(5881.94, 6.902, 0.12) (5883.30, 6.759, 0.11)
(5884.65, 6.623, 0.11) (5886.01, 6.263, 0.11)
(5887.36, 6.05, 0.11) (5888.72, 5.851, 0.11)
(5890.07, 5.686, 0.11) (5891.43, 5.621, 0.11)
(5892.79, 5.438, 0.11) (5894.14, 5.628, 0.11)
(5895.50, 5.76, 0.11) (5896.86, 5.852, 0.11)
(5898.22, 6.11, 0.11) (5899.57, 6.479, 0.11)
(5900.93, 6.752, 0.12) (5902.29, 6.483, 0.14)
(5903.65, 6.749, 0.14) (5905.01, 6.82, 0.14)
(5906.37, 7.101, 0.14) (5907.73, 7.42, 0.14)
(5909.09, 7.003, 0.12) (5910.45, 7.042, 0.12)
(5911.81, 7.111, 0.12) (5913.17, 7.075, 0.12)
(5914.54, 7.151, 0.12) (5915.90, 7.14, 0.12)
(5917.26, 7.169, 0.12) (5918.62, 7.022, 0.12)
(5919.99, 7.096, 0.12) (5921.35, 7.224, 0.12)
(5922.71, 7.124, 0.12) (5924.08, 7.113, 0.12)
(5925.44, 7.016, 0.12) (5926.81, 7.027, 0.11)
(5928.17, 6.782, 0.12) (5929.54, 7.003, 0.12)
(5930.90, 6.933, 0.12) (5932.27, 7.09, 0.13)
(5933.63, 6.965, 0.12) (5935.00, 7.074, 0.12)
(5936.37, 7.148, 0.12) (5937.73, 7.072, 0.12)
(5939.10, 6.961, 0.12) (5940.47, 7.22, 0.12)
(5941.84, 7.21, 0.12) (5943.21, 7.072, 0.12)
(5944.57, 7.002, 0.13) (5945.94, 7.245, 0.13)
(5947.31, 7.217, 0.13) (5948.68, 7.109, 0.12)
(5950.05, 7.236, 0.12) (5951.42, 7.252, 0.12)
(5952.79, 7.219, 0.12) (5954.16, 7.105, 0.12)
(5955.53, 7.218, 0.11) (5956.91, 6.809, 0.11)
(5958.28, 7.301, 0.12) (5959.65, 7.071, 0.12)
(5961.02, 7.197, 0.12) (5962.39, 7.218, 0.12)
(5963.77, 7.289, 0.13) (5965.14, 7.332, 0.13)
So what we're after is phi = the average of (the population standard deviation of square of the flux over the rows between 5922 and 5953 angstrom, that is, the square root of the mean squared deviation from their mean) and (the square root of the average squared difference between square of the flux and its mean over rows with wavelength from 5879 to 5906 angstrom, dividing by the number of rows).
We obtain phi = 3.97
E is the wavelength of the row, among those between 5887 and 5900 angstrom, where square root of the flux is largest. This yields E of 5899.57 angstrom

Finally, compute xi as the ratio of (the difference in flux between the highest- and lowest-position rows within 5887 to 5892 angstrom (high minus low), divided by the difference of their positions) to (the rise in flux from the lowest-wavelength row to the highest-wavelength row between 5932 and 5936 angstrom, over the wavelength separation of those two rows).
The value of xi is 18.0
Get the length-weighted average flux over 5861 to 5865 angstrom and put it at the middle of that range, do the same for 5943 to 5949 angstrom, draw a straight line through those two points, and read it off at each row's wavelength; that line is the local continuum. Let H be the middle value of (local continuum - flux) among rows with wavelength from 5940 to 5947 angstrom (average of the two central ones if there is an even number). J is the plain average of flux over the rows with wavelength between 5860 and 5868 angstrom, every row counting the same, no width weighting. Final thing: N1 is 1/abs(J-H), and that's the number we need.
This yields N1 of 0.140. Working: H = -0.07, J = 7.08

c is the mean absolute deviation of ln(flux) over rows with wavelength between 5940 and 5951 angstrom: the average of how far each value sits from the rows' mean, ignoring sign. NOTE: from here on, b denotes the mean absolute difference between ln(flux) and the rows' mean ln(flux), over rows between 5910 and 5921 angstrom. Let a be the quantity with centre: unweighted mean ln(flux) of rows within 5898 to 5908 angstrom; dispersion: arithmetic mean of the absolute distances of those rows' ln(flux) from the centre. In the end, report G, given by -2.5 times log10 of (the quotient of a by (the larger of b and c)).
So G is -1.5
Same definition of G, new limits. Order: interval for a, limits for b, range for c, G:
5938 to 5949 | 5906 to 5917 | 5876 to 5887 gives 0.8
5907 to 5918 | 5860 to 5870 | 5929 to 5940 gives 0.1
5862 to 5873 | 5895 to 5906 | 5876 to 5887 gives 2.0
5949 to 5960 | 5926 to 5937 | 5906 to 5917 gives -0.4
